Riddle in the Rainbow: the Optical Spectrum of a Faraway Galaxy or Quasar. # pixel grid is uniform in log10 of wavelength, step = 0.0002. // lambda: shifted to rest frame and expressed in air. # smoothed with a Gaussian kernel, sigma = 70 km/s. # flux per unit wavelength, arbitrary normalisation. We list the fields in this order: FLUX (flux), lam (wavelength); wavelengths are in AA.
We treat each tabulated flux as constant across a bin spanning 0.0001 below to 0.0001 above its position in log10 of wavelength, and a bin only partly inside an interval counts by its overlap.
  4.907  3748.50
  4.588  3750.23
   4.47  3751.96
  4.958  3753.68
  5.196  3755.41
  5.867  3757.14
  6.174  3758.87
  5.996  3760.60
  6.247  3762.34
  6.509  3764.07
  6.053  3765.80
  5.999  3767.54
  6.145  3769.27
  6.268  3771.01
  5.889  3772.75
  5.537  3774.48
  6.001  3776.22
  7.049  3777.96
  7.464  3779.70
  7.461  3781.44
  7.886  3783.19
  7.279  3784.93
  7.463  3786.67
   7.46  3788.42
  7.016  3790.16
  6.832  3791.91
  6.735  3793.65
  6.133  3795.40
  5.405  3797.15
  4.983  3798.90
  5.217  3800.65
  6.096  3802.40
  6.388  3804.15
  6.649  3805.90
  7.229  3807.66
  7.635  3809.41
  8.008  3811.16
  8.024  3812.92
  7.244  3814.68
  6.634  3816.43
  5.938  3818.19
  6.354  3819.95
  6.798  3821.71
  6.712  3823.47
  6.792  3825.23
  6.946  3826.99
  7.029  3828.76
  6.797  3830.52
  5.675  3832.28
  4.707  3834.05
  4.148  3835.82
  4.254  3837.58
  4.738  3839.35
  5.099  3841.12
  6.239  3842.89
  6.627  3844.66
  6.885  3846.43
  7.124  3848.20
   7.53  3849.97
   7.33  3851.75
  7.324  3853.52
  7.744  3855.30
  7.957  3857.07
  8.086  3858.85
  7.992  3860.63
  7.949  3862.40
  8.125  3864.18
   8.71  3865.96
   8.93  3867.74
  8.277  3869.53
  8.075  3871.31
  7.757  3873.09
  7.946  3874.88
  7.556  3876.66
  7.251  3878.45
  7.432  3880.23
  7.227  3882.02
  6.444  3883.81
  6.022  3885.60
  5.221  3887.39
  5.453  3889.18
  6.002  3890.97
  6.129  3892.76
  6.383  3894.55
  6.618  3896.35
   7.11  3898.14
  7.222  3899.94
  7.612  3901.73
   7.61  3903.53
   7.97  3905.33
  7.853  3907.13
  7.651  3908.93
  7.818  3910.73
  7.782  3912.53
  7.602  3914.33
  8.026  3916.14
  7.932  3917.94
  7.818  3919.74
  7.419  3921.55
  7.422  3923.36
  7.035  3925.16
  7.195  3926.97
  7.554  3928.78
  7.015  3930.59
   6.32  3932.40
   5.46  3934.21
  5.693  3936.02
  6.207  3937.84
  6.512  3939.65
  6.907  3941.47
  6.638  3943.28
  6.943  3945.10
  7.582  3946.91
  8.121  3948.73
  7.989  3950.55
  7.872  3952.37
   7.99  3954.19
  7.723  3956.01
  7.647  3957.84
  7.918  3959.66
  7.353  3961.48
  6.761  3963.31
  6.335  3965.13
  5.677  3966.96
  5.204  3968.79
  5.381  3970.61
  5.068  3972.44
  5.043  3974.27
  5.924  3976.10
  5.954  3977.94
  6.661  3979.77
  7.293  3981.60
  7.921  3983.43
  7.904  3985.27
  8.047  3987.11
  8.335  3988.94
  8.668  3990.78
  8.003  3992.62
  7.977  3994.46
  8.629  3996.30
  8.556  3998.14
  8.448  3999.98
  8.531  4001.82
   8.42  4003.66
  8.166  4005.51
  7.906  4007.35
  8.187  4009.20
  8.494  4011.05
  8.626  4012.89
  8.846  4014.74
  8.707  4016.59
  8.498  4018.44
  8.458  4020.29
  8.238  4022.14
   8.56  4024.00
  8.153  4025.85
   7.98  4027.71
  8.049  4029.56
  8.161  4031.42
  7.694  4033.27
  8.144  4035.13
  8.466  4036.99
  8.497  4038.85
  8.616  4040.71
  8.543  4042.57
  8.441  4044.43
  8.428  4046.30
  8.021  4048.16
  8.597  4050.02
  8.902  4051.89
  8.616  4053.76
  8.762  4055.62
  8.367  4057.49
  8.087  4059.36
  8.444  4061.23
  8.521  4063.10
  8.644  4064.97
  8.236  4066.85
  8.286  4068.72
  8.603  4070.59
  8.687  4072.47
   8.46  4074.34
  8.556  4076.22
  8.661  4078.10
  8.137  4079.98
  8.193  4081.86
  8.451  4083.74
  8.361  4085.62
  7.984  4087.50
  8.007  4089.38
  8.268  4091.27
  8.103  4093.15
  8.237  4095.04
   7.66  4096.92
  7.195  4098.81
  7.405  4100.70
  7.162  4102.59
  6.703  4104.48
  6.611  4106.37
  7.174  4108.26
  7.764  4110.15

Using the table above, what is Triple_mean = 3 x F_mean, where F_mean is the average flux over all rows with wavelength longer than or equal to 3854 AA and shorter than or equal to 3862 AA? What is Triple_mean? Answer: 23.8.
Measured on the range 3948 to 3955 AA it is 24.0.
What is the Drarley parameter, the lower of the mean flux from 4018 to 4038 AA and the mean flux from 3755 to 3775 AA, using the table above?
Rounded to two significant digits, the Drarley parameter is 6.0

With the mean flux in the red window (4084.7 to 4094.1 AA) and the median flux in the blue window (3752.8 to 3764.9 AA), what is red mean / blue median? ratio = 1.36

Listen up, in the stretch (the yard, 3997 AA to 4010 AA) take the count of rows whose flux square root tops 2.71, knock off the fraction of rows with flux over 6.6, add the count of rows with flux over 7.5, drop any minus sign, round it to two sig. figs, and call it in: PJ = 13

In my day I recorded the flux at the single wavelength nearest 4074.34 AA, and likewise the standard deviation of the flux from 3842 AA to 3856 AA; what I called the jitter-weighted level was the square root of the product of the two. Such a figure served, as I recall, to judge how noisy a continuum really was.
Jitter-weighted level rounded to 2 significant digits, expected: 2.0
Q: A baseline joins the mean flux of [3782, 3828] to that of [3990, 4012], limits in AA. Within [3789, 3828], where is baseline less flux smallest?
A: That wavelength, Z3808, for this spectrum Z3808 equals 3812.92 AA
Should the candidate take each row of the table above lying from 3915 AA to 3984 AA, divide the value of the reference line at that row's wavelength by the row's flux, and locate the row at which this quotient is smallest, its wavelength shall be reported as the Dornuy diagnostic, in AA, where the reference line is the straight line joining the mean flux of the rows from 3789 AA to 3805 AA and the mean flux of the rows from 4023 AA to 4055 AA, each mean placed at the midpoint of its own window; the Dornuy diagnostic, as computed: 3916.14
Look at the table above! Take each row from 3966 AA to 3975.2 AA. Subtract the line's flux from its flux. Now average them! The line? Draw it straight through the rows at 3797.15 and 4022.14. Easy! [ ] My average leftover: -2.3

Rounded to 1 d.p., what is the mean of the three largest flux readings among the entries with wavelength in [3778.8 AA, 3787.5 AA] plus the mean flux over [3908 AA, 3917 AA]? 15.4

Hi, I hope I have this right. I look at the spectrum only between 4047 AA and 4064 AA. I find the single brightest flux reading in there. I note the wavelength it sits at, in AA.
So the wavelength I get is 4051.89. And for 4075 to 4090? 4078.10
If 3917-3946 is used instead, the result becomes 3917.94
